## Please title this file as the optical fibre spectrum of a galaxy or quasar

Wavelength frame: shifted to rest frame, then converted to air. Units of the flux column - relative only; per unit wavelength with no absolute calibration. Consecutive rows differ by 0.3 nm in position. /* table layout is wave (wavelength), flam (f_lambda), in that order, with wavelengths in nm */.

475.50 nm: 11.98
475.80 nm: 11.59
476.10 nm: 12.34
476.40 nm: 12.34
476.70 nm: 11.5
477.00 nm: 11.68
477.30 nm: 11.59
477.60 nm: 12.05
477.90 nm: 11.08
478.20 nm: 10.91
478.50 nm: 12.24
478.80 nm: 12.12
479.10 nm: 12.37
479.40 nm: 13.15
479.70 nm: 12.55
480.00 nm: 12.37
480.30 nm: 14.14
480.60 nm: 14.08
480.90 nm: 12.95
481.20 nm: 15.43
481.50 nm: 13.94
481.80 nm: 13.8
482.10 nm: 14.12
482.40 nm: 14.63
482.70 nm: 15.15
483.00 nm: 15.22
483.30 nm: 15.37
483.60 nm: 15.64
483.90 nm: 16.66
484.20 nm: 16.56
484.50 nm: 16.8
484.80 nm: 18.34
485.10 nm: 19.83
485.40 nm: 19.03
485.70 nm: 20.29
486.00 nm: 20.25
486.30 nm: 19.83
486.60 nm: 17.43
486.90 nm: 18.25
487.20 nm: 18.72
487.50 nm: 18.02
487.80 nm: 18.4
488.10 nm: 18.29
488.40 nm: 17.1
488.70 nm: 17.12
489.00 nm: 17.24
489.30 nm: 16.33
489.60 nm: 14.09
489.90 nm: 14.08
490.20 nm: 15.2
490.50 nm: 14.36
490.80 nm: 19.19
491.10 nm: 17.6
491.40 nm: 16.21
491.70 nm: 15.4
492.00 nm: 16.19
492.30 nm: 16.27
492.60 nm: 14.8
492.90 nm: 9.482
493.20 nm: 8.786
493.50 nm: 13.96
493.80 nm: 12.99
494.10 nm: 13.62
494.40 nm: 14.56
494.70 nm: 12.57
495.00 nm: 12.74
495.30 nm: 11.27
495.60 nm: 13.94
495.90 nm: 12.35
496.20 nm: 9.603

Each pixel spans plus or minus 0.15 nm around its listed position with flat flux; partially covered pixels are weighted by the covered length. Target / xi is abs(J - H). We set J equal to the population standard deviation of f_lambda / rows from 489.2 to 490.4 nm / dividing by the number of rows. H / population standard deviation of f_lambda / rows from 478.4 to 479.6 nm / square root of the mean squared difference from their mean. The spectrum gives 0.53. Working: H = 0.4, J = 0.9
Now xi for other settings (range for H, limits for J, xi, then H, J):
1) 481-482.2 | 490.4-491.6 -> 1.13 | 0.6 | 1.8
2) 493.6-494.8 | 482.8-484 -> 0.19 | 0.7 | 0.6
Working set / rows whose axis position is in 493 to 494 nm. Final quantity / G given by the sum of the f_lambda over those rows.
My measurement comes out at 36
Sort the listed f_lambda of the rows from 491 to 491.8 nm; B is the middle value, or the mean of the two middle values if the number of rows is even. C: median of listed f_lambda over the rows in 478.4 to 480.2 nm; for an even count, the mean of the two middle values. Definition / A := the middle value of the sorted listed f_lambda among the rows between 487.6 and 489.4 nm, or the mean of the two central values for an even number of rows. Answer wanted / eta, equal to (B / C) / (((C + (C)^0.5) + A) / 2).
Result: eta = 0.079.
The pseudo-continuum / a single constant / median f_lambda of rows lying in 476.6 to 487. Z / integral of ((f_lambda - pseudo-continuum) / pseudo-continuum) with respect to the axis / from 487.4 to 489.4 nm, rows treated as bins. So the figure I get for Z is 0.5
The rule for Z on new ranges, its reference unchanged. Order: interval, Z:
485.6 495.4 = 1.1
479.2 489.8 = 1.6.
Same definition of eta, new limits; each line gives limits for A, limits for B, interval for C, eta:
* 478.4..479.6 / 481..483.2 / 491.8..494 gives 0.070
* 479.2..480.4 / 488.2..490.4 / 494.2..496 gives 0.089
